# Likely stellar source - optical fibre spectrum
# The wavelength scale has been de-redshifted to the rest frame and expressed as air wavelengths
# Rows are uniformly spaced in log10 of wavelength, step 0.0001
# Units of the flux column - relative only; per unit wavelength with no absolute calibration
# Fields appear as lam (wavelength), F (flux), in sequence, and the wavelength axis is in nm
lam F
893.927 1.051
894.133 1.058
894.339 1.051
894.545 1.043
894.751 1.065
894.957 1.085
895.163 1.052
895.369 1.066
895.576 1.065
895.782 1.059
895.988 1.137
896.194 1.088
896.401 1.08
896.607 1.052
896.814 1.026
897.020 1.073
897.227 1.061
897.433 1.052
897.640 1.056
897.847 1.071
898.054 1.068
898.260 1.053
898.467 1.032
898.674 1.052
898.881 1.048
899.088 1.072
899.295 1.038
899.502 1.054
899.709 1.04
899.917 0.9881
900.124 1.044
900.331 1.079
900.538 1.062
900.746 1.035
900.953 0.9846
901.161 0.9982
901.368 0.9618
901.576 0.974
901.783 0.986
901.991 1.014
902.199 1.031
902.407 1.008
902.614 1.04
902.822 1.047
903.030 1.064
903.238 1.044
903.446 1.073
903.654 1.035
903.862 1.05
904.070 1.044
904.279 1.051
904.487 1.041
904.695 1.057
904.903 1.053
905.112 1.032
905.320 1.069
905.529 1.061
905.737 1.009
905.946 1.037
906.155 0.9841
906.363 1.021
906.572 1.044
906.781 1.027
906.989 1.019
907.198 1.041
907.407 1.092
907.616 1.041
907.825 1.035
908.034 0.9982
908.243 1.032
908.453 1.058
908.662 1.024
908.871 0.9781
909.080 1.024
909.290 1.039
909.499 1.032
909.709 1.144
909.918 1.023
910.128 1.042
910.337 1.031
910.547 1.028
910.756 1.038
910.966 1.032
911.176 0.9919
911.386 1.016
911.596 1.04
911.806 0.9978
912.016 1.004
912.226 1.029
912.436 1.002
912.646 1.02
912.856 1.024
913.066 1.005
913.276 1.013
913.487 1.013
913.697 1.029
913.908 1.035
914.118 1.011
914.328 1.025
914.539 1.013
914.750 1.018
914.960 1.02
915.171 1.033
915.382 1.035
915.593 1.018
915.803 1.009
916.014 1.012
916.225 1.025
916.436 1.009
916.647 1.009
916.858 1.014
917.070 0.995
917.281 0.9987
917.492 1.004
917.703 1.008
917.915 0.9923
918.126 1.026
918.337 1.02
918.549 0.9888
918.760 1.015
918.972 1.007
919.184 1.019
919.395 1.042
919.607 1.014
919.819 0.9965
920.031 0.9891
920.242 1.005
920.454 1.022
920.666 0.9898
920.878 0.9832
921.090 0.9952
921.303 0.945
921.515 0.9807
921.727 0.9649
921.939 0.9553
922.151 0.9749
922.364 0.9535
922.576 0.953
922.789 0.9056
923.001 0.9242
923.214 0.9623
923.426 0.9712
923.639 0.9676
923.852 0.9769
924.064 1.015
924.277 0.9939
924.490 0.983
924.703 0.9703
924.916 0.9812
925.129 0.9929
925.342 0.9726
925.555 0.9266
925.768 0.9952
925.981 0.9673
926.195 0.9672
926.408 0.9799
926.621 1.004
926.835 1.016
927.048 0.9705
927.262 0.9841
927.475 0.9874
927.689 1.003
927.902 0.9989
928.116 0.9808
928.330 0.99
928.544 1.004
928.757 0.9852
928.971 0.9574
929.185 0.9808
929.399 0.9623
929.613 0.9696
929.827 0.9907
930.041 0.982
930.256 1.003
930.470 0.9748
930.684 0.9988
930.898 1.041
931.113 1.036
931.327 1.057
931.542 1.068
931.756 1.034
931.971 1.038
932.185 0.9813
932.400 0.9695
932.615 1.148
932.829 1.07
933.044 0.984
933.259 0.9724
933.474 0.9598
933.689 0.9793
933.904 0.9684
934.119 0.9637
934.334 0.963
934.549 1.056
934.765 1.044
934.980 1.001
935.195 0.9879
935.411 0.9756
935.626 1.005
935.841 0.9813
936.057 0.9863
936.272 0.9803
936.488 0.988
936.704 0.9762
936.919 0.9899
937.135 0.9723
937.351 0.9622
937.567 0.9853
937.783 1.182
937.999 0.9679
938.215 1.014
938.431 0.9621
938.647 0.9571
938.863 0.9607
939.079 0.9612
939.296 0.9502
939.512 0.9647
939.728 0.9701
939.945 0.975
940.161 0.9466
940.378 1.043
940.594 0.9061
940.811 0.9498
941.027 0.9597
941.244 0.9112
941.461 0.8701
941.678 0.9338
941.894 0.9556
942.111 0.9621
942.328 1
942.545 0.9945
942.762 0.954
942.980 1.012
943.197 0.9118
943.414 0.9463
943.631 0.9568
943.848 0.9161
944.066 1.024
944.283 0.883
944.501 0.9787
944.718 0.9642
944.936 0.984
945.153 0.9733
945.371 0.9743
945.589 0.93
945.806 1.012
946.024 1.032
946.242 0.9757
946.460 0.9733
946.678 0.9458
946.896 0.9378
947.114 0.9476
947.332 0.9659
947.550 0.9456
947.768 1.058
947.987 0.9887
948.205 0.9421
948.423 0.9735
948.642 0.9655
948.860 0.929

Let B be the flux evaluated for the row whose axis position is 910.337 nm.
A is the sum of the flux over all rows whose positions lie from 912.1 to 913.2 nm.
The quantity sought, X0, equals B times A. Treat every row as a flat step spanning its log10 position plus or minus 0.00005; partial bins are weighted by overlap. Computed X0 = 5.2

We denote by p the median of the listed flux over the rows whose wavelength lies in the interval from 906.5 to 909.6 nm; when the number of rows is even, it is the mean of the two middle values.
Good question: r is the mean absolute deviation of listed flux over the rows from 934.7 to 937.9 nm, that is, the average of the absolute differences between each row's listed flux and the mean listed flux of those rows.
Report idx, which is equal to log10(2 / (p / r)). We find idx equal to -1.23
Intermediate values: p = 1.03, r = 0.030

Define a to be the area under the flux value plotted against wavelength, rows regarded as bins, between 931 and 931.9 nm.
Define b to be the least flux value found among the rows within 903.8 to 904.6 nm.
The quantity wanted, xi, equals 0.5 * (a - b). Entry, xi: -0.049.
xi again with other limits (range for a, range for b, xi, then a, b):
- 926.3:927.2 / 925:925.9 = -0.017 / 0.89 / 0.9266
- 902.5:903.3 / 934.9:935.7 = -0.068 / 0.84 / 0.9756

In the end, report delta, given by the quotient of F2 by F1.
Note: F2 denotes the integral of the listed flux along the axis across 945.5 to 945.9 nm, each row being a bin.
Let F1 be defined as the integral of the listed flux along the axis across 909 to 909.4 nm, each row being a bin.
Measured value 0.94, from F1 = 0.413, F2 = 0.39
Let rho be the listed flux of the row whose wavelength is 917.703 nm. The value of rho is 1.008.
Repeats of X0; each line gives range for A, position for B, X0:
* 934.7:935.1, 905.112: 2.1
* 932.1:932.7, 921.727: 3.0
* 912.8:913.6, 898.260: 4.3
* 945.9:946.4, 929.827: 2.0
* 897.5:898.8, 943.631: 6.1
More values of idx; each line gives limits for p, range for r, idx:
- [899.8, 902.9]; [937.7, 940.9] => -1.11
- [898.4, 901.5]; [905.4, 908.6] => -1.44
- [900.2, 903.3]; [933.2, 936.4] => -1.40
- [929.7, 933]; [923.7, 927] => -1.51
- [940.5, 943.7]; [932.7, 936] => -1.24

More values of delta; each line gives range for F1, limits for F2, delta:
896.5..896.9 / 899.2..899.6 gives 1.01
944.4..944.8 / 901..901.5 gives 1.26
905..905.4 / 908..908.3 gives 0.73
